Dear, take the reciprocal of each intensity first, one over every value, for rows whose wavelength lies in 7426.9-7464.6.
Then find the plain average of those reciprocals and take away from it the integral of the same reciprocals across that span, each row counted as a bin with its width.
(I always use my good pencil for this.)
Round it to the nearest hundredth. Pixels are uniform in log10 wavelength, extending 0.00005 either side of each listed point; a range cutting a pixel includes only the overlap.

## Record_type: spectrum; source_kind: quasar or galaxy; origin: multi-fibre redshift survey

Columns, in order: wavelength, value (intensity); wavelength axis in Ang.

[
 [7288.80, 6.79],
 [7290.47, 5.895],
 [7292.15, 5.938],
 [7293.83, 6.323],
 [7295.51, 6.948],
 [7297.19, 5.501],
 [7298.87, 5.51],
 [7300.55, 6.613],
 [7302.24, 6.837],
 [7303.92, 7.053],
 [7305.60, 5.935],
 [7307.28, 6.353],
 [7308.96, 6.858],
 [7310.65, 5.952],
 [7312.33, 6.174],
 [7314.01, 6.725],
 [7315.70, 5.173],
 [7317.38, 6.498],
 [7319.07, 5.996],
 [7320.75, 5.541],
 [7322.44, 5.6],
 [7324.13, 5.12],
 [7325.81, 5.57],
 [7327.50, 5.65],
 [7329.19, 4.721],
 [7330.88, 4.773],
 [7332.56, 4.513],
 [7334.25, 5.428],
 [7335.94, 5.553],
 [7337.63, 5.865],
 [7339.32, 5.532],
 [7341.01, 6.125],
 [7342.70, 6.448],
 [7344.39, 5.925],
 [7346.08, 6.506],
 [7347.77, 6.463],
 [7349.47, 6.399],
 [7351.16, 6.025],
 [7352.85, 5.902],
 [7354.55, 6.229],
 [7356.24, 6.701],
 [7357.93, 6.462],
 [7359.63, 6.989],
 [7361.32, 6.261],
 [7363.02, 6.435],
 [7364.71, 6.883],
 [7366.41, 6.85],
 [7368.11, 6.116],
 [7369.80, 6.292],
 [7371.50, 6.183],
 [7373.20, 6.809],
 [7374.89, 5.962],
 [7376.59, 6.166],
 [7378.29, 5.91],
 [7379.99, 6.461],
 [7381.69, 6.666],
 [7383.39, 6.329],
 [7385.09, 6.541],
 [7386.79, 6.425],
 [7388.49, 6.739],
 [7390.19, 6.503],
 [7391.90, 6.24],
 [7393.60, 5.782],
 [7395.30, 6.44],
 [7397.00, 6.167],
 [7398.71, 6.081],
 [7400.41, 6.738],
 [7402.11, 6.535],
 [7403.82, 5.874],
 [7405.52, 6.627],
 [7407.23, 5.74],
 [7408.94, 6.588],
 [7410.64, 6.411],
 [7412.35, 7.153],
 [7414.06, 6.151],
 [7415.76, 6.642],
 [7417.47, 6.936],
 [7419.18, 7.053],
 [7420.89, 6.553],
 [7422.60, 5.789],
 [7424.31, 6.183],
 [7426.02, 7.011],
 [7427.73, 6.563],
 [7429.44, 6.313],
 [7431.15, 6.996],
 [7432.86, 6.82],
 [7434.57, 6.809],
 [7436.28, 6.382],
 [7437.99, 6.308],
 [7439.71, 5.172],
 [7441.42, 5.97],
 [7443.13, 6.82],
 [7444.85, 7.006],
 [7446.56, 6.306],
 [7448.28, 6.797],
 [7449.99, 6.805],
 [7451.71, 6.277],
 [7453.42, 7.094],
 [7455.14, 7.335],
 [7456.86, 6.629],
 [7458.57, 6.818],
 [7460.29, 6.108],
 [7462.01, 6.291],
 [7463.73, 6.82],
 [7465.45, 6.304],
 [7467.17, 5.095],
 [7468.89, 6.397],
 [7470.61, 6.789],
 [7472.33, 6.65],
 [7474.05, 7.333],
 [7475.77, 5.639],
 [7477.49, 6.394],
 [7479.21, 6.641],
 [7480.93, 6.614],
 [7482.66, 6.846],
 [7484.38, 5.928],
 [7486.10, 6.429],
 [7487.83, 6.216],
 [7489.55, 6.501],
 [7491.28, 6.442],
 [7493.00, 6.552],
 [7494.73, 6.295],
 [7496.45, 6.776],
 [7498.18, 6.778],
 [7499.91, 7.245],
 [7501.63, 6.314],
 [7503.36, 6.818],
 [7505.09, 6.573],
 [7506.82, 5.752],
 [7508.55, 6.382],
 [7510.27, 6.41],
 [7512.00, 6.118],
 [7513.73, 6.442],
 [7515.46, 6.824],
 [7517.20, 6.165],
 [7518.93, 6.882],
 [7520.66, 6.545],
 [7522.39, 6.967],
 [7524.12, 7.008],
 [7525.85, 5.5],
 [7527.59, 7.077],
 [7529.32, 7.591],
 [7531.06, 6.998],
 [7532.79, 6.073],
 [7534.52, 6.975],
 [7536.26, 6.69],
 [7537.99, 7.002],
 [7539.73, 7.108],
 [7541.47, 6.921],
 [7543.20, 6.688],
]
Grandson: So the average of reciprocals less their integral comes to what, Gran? -5.62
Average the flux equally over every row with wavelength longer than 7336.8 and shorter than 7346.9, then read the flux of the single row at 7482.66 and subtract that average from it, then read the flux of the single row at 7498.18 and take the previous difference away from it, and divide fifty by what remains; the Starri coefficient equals 8.3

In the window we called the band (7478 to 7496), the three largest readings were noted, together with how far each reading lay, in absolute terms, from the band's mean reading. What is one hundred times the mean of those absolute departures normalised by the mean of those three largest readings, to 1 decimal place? 2.8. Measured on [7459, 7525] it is 4.4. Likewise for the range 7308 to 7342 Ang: 7.2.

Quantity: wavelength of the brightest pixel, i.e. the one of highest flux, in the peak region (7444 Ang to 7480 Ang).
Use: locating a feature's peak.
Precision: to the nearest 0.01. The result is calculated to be 7455.14 Ang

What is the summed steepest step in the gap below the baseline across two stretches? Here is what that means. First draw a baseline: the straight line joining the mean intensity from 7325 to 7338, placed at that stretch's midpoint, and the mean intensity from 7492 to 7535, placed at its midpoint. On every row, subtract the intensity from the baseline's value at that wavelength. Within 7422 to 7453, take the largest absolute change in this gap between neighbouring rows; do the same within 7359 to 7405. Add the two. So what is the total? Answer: 2.01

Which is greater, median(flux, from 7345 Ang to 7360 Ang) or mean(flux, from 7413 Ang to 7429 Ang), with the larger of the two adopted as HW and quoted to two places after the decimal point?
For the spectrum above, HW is 6.54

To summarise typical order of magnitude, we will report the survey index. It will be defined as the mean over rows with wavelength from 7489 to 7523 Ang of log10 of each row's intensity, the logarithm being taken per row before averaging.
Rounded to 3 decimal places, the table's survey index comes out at 0.815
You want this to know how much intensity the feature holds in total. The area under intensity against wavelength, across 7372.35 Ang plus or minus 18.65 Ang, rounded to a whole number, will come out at 241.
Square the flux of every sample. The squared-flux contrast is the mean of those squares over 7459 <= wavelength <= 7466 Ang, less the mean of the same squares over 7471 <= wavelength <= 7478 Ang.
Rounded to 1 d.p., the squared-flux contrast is -1.9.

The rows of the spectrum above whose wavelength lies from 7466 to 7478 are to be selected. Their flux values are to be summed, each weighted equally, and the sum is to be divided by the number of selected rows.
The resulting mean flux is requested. 6.33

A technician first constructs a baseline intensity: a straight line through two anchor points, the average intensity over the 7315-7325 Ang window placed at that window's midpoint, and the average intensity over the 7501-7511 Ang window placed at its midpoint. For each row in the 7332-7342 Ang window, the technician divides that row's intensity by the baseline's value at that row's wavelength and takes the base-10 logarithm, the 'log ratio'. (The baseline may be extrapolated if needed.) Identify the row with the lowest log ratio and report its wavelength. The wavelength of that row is 7332.56 Ang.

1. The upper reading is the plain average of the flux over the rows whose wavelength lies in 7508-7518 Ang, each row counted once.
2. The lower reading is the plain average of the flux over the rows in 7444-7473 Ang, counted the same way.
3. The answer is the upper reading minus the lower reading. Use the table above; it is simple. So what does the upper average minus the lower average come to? -0.17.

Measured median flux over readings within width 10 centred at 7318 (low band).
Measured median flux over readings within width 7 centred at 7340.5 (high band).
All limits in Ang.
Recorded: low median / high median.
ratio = 0.97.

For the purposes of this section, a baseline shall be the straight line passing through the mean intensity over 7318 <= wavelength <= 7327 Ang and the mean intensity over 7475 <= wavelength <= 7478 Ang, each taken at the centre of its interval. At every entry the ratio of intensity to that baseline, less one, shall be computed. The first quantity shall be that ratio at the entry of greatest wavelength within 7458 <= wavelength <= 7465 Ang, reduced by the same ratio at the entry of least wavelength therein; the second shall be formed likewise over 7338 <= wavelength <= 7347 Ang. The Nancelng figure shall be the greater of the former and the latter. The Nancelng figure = 0.17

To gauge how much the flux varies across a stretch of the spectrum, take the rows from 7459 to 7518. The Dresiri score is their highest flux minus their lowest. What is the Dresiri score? 2.24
